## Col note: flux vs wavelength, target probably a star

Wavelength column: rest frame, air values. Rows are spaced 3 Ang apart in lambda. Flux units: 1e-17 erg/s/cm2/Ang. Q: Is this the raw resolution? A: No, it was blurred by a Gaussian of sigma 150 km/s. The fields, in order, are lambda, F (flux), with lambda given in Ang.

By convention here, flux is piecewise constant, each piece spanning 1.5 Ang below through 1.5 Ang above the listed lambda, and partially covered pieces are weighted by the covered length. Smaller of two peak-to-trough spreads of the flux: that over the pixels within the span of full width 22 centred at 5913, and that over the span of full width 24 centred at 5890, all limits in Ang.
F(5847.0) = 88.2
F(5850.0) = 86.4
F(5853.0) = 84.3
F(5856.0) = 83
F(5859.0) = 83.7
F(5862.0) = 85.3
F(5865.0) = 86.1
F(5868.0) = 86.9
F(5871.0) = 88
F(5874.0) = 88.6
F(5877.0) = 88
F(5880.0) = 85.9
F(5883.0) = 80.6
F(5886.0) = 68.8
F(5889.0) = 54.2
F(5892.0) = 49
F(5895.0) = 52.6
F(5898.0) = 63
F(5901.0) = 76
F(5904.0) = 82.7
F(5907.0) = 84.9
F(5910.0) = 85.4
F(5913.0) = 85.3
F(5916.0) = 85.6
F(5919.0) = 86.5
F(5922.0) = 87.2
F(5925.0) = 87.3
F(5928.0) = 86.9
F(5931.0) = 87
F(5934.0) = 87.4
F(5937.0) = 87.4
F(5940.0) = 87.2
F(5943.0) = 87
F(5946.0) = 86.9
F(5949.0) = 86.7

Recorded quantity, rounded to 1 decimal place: 4.5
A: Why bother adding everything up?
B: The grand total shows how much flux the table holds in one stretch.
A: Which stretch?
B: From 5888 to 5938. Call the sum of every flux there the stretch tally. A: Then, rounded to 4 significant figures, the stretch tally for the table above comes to 1328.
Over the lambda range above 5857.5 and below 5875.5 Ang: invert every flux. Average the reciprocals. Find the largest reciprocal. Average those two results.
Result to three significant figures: 0.0118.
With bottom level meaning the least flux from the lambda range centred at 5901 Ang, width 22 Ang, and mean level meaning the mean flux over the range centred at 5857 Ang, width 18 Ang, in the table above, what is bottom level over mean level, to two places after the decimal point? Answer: 0.58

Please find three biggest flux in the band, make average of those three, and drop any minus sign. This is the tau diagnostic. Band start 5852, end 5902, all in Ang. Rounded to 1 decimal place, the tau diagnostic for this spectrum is 88.2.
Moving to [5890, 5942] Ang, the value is 87.4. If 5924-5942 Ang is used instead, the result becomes 87.4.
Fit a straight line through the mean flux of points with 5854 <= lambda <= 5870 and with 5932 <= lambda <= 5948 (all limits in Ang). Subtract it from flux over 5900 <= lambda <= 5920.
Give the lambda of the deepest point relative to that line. 5901.0 Ang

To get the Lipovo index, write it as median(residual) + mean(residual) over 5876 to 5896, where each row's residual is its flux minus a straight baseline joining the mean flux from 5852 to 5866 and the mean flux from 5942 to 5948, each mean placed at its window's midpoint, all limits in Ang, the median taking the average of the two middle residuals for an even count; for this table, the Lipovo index -33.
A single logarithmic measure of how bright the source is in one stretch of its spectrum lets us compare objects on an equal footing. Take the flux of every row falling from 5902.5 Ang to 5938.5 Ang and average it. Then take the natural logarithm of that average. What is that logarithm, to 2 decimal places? 4.46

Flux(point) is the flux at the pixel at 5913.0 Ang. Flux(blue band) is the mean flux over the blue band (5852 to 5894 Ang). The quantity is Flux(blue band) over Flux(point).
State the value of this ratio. 0.93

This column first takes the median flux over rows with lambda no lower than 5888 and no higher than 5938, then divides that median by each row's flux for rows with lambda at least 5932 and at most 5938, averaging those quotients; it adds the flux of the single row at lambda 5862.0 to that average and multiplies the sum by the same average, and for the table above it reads 84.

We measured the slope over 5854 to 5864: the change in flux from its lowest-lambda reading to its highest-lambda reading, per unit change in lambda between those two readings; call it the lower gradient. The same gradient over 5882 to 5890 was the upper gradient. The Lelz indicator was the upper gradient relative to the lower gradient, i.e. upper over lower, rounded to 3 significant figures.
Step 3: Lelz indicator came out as -11.5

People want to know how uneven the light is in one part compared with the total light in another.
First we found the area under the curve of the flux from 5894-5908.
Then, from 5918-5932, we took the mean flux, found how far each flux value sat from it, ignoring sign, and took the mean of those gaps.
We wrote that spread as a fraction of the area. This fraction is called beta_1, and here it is 0.0002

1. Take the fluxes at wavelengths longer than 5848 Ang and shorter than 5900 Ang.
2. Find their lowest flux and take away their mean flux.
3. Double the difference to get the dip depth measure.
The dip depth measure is -57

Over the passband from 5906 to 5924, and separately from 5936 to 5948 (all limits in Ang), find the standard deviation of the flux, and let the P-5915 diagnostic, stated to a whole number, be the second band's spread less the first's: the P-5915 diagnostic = -1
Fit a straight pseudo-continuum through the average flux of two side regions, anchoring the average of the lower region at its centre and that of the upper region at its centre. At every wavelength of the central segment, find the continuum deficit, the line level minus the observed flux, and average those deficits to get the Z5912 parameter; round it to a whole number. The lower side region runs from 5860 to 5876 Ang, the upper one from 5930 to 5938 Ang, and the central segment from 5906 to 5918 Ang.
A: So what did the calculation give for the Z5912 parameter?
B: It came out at 2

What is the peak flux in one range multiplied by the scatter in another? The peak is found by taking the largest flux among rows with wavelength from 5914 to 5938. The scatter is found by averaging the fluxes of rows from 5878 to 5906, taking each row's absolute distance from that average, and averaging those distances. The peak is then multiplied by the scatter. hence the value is 1040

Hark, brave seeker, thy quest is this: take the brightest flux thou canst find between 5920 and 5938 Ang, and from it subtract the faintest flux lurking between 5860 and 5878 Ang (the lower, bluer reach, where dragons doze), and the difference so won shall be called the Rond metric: 2.1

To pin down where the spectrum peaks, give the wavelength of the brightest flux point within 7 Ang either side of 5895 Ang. 5901.0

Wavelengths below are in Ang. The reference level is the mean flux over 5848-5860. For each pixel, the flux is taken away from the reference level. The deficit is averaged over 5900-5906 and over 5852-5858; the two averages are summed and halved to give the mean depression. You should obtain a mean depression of 3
